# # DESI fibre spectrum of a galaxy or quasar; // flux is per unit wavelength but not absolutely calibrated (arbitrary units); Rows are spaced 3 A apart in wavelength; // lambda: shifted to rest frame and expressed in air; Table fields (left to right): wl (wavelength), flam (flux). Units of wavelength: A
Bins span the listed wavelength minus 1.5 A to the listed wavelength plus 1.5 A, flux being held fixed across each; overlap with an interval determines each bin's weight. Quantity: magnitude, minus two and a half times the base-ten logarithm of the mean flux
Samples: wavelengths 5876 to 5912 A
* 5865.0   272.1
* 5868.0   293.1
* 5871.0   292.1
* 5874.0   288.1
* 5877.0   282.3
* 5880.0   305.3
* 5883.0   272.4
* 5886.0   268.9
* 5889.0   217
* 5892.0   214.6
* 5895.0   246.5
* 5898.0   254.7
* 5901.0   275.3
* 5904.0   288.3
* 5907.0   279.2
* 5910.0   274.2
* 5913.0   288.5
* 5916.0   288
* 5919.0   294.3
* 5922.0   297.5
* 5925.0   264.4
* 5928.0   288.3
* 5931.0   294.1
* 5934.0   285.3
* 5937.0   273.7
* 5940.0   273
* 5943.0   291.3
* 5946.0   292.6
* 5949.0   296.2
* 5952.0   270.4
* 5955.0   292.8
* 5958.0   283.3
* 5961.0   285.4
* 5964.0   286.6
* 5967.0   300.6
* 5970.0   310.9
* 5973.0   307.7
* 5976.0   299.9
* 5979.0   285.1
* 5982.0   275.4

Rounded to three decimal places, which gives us -6.058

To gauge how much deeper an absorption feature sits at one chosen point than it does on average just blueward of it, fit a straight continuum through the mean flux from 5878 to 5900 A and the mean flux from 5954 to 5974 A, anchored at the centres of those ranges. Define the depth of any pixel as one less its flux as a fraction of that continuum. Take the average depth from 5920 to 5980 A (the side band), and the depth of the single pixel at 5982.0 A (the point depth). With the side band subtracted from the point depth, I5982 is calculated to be 0.10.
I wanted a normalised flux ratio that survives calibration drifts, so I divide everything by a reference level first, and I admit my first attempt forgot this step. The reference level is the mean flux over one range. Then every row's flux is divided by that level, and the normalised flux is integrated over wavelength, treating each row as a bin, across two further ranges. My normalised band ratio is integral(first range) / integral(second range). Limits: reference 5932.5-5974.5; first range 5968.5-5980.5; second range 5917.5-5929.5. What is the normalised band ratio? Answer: 1.05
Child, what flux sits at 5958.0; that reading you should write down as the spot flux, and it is 283.3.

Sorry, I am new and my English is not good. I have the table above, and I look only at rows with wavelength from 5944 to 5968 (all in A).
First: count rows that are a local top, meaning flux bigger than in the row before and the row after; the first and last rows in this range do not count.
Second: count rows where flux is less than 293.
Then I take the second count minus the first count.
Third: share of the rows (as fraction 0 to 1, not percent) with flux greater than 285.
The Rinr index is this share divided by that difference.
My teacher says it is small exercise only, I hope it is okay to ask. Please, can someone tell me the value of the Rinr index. 0.19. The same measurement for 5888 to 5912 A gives 0.02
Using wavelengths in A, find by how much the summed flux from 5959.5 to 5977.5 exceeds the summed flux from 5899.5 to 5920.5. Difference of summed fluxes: -197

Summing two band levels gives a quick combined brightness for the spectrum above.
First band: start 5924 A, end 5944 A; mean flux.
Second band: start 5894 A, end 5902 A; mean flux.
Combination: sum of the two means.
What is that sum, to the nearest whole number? 540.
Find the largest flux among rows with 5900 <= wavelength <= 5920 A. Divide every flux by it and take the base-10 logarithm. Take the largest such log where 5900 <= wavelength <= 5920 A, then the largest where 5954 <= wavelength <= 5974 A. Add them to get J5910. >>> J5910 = 0.024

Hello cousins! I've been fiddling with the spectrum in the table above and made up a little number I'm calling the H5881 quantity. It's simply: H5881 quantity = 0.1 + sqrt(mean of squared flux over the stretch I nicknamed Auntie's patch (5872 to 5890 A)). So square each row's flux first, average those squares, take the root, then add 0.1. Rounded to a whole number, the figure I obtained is 274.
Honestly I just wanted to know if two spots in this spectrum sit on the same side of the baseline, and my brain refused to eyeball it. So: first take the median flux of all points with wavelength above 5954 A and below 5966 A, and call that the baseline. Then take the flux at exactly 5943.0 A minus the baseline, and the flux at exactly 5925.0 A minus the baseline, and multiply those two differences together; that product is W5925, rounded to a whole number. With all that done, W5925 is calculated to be -114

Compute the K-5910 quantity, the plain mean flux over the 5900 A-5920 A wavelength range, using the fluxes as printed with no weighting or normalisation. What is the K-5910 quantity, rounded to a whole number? 284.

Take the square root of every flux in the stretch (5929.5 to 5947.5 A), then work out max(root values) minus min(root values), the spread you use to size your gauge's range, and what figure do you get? 0.63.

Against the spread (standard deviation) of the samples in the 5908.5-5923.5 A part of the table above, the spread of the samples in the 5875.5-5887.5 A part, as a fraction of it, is 1.8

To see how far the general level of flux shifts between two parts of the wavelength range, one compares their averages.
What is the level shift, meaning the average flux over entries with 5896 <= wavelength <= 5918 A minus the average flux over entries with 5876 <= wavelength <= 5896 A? 20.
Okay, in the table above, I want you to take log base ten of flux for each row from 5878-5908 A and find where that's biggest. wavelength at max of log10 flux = 5880.0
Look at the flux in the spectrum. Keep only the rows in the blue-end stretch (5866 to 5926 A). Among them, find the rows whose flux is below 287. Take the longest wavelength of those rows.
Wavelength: 5925.0 A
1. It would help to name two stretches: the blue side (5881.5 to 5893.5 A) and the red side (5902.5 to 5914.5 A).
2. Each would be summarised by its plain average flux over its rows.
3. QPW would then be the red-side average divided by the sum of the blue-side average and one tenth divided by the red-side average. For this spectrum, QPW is 1.16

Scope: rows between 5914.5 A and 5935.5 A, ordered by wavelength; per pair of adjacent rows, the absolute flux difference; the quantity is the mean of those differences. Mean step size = 14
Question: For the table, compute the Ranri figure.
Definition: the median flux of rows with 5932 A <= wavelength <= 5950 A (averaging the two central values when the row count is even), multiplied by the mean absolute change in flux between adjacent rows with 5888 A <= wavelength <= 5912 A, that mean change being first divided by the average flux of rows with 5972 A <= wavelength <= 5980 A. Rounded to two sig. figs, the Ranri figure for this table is 12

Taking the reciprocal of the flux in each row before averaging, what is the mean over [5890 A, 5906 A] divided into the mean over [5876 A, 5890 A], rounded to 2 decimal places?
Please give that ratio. 0.95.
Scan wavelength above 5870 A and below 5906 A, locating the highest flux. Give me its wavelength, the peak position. 5880.0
